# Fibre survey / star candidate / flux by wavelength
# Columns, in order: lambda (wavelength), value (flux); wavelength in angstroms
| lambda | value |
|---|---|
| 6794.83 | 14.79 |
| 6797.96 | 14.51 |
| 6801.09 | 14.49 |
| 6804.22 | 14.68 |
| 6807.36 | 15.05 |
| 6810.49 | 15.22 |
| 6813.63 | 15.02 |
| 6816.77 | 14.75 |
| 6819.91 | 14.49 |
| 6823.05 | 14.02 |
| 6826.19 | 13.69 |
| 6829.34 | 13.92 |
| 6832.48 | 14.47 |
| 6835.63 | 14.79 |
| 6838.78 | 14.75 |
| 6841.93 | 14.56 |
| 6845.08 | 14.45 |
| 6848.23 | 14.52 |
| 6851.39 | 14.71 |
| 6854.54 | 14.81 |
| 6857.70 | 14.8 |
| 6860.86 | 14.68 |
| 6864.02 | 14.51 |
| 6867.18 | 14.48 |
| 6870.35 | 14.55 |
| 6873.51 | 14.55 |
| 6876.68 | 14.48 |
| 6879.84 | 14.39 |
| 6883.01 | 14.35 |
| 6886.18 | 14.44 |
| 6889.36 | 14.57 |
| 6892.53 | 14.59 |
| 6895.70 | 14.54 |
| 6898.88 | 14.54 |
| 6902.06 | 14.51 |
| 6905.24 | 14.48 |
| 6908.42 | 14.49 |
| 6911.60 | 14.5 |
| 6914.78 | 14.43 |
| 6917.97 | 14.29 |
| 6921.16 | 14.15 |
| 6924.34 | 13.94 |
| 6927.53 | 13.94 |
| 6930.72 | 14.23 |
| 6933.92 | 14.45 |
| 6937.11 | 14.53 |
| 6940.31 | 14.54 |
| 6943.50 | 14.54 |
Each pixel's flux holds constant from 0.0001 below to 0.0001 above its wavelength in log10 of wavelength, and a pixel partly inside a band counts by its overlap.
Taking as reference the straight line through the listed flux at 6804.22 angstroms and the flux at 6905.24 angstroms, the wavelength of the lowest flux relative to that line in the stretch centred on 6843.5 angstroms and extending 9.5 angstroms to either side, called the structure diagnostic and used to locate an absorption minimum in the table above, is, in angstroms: 6845.08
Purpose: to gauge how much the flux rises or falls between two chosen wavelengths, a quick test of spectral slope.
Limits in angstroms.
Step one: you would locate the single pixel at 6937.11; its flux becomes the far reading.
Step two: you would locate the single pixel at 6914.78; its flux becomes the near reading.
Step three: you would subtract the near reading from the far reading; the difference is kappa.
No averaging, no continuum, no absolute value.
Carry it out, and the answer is 0.10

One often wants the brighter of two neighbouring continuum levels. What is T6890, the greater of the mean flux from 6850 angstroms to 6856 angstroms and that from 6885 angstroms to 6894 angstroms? 14.8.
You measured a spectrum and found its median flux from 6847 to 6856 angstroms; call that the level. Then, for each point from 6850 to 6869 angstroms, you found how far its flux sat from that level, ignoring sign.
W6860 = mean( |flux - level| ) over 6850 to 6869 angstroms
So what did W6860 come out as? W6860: 0.11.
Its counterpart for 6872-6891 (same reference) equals 0.25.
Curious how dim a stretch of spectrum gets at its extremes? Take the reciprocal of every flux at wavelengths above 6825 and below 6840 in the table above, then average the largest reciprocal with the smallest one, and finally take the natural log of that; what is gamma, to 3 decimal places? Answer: -2.655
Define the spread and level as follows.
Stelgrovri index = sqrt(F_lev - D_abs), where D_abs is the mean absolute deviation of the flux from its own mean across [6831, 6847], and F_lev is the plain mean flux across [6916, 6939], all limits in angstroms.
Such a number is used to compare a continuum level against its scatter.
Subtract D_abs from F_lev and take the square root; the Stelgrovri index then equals 3.75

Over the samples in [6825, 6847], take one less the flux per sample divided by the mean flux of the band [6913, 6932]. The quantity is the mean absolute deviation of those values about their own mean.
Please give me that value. 0.023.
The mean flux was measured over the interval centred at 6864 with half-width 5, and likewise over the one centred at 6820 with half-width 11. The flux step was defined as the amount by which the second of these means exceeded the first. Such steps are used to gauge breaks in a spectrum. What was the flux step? -0.11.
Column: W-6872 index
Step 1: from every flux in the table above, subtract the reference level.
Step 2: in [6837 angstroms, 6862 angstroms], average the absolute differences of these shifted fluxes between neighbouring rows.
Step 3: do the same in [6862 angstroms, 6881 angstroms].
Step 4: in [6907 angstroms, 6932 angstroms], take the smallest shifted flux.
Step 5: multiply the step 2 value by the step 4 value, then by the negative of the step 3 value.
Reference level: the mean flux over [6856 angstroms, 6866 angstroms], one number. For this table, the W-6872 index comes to 0.0042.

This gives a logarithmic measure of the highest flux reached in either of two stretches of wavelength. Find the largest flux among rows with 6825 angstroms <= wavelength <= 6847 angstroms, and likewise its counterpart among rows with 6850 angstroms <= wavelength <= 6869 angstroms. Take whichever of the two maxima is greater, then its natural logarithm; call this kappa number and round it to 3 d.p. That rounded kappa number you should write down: 2.695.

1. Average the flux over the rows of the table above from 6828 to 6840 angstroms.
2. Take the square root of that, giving 3.81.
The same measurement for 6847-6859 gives 3.84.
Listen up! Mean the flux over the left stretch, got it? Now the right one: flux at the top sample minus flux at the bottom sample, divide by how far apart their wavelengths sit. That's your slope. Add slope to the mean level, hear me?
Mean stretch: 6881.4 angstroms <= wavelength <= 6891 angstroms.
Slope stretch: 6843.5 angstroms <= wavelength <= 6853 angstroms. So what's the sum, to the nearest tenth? 14.5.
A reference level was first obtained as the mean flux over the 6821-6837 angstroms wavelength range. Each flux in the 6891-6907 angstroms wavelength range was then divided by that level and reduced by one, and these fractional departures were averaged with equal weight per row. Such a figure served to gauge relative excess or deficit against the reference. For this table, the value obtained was 0.025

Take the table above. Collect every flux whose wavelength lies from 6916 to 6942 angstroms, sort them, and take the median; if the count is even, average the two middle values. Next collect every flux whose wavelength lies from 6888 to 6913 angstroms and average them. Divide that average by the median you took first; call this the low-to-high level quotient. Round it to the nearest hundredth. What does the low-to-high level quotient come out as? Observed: 1.02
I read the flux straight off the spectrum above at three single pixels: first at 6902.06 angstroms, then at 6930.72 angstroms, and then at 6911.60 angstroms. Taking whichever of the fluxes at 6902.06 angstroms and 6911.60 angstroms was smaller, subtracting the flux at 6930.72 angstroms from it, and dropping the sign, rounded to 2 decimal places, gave 0.27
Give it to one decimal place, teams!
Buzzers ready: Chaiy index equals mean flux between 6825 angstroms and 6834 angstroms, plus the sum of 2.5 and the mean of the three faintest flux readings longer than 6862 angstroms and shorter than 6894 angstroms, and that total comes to 30.9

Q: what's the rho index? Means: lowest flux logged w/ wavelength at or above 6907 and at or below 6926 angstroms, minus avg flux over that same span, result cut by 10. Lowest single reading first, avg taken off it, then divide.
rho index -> -0.036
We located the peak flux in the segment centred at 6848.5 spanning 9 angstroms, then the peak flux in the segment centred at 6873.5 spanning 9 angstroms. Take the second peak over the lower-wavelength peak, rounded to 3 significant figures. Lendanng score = 0.989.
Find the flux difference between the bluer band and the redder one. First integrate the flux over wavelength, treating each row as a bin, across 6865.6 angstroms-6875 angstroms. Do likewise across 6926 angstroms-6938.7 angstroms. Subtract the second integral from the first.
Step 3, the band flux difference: -45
